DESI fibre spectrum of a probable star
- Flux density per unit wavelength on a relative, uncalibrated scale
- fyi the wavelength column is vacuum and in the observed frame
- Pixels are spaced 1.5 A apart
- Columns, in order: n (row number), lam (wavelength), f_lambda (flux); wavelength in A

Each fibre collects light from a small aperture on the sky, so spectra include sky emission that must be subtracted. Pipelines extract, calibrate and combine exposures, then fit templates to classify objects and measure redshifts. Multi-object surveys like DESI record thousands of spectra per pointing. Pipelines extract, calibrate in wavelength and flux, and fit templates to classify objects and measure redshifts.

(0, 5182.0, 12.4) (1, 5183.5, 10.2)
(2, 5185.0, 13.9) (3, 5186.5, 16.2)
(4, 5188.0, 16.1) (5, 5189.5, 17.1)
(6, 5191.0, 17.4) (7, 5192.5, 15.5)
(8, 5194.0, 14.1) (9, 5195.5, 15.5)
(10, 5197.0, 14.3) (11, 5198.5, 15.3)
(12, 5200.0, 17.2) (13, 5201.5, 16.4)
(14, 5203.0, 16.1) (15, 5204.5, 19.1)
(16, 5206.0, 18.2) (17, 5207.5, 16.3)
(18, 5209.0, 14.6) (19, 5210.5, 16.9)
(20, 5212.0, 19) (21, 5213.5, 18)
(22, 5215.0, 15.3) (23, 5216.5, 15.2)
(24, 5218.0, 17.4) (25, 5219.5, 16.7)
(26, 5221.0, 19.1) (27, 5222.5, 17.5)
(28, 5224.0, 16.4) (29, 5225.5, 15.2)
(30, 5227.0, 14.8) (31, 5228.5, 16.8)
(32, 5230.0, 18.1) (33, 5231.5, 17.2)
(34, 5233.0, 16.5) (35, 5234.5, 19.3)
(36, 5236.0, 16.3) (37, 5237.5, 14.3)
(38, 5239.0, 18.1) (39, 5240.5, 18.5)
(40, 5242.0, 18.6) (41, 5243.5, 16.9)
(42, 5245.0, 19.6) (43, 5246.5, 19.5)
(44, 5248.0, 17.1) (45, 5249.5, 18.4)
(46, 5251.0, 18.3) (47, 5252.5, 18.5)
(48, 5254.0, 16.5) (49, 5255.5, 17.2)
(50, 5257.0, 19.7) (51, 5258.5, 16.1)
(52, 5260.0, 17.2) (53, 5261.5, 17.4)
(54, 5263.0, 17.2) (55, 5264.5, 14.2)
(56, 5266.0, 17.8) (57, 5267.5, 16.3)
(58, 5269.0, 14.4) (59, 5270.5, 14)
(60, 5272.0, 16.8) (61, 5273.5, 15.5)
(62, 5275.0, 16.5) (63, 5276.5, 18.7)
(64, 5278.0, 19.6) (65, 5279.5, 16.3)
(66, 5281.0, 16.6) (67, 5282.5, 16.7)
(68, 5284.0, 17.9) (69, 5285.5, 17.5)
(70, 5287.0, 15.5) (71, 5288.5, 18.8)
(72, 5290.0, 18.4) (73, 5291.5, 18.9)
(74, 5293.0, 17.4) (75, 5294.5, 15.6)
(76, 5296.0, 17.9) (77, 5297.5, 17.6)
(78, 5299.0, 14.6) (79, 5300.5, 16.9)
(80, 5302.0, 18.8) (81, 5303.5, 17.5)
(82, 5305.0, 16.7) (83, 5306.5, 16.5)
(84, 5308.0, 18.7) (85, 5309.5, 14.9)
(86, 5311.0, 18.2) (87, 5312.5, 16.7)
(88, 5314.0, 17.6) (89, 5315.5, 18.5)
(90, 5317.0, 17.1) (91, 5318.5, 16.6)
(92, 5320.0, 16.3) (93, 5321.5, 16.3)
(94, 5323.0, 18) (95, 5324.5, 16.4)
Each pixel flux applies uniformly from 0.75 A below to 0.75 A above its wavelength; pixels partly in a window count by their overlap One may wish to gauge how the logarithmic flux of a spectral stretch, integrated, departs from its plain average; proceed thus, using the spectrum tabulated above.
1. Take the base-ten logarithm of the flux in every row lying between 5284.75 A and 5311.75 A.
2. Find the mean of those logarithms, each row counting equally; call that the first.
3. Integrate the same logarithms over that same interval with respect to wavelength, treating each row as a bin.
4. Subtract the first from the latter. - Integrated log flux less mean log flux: 32.1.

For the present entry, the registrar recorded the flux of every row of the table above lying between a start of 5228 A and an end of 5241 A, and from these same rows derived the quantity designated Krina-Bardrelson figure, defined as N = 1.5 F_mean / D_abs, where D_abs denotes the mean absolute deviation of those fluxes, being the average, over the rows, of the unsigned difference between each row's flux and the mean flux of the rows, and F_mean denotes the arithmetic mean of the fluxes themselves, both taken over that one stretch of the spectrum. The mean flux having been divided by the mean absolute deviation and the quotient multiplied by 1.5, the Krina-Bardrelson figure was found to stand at 23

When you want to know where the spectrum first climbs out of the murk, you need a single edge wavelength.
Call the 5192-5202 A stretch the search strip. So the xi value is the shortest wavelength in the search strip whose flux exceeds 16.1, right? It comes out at 5200.0 A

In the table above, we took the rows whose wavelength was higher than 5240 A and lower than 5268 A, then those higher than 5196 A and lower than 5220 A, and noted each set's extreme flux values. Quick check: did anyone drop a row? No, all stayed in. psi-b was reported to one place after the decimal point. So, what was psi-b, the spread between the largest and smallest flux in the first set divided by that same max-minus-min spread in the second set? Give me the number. 1.1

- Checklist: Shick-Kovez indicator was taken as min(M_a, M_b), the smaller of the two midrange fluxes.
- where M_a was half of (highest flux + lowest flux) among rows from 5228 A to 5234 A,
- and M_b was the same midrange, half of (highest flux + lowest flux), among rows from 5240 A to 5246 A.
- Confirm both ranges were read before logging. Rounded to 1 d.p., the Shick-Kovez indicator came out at 17.3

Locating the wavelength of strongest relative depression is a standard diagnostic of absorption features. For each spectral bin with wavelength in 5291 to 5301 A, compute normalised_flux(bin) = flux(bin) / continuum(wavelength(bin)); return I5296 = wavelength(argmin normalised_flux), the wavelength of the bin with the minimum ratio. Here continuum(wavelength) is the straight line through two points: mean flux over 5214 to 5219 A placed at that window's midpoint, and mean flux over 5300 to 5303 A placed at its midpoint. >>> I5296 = 5299.0 A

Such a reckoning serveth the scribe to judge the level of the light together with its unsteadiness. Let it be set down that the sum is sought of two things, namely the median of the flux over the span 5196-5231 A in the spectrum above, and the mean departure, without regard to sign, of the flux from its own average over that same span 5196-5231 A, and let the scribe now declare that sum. 17.89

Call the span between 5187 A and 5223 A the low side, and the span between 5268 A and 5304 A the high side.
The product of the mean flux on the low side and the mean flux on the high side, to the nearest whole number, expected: 282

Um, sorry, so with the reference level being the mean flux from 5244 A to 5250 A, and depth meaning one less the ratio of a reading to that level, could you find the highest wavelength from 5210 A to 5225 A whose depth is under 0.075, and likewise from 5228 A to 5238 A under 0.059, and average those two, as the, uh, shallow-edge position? 5228.5 A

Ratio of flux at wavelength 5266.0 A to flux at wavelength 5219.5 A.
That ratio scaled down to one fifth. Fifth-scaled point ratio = 0.213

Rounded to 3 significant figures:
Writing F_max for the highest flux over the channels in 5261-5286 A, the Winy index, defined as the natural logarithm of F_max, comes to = 2.98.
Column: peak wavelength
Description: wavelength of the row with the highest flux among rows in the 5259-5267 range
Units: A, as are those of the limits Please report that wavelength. 5266.0 A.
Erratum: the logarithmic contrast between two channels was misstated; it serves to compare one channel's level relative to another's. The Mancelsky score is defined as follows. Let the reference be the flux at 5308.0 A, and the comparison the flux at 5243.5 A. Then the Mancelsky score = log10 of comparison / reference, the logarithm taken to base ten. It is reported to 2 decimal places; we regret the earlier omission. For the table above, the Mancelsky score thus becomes -0.04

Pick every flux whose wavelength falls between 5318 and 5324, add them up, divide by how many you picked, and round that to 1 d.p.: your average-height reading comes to 16.8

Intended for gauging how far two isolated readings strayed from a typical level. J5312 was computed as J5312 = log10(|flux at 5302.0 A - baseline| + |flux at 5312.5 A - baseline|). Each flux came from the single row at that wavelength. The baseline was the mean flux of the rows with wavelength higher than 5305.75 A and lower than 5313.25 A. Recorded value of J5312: 0.32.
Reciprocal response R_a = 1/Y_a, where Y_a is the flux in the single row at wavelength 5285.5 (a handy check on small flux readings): 0.0571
